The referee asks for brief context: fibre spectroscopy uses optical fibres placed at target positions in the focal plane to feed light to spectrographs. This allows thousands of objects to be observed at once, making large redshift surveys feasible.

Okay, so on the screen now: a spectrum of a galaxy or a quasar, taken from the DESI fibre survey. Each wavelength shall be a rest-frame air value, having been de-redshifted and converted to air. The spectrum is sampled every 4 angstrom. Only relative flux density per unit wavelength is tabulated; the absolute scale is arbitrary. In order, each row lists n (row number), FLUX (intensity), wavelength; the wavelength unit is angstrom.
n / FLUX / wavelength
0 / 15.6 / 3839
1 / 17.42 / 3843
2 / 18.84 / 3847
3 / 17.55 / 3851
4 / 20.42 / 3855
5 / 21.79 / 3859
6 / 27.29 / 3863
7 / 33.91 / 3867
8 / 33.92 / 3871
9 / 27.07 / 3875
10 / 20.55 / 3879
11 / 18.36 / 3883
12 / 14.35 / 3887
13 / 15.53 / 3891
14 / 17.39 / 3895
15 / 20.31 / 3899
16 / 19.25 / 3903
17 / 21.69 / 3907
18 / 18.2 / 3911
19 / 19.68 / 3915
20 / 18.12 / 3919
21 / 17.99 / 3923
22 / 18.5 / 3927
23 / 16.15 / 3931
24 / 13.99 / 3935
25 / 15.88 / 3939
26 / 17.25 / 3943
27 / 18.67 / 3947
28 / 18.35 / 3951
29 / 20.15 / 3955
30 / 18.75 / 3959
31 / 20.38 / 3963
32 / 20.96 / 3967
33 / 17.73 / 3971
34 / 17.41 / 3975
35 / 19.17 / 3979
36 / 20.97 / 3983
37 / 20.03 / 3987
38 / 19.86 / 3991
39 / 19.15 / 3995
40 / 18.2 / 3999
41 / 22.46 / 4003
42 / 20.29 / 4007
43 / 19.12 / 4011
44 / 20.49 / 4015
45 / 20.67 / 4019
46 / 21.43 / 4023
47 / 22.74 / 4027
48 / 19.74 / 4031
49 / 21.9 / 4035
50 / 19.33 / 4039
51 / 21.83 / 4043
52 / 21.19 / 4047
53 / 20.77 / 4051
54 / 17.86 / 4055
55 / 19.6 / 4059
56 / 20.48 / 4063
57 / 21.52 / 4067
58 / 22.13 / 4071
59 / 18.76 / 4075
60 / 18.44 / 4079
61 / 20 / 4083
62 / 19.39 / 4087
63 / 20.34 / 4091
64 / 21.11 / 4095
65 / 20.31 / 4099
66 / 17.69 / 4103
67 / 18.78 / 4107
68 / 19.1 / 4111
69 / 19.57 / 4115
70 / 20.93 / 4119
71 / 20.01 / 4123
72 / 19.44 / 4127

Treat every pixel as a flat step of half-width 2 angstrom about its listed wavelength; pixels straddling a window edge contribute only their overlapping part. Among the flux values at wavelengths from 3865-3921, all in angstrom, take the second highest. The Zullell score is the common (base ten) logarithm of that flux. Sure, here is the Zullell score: 1.530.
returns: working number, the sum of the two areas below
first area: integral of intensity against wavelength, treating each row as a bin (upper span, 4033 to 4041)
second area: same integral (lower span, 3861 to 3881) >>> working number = 736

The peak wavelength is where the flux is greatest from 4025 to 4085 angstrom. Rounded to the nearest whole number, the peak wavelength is 4027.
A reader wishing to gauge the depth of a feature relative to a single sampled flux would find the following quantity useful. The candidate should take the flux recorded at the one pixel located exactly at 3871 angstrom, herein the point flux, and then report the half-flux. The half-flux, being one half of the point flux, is 17.0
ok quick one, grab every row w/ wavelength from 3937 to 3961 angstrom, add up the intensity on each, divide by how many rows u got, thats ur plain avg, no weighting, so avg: 18.2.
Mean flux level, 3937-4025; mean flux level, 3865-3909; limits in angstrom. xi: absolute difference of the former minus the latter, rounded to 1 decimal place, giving 2.6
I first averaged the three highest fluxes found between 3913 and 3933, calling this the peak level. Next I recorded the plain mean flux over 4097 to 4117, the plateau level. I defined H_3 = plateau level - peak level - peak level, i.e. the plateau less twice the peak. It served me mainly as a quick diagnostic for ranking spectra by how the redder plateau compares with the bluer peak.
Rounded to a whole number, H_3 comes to -18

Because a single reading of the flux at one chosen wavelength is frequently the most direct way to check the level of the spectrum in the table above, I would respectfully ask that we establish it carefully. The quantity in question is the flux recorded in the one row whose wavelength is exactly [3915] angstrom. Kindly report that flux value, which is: 19.68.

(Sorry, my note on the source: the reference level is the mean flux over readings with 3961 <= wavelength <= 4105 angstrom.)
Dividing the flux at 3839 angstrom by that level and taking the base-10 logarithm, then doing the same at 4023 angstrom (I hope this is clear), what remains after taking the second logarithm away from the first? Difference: -0.14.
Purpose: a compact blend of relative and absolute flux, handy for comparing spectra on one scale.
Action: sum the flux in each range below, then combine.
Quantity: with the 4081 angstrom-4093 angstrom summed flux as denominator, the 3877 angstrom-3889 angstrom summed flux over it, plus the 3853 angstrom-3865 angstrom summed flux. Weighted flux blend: 70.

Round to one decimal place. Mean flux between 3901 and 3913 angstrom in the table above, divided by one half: 39.4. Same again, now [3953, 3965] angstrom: 39.5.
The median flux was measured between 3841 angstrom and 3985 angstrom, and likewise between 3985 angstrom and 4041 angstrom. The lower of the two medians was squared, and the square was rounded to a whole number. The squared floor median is 350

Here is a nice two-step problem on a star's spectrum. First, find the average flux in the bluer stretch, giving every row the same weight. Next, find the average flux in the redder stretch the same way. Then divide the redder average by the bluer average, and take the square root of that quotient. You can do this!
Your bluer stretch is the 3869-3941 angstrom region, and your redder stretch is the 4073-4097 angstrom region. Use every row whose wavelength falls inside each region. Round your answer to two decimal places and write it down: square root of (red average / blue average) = 1.01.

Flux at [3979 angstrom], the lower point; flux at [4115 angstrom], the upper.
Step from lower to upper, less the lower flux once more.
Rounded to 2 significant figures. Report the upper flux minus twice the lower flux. -19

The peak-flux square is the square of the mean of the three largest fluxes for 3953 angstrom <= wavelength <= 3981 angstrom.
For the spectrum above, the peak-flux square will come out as 420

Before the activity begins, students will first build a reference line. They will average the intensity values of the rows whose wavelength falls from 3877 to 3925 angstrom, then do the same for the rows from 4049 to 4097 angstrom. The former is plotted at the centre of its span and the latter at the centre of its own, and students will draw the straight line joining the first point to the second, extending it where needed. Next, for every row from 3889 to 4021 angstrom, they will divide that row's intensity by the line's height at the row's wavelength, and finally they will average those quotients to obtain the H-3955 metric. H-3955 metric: 1.00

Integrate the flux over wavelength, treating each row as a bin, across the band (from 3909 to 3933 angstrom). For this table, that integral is 435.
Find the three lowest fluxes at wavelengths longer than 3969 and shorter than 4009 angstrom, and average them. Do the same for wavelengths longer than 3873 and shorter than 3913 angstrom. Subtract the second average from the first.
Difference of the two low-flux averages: 2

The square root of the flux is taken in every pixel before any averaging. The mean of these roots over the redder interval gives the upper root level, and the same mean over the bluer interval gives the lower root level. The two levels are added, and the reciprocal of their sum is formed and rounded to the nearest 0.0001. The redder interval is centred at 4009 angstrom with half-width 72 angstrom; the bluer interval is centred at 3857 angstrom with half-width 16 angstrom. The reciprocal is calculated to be 0.1076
